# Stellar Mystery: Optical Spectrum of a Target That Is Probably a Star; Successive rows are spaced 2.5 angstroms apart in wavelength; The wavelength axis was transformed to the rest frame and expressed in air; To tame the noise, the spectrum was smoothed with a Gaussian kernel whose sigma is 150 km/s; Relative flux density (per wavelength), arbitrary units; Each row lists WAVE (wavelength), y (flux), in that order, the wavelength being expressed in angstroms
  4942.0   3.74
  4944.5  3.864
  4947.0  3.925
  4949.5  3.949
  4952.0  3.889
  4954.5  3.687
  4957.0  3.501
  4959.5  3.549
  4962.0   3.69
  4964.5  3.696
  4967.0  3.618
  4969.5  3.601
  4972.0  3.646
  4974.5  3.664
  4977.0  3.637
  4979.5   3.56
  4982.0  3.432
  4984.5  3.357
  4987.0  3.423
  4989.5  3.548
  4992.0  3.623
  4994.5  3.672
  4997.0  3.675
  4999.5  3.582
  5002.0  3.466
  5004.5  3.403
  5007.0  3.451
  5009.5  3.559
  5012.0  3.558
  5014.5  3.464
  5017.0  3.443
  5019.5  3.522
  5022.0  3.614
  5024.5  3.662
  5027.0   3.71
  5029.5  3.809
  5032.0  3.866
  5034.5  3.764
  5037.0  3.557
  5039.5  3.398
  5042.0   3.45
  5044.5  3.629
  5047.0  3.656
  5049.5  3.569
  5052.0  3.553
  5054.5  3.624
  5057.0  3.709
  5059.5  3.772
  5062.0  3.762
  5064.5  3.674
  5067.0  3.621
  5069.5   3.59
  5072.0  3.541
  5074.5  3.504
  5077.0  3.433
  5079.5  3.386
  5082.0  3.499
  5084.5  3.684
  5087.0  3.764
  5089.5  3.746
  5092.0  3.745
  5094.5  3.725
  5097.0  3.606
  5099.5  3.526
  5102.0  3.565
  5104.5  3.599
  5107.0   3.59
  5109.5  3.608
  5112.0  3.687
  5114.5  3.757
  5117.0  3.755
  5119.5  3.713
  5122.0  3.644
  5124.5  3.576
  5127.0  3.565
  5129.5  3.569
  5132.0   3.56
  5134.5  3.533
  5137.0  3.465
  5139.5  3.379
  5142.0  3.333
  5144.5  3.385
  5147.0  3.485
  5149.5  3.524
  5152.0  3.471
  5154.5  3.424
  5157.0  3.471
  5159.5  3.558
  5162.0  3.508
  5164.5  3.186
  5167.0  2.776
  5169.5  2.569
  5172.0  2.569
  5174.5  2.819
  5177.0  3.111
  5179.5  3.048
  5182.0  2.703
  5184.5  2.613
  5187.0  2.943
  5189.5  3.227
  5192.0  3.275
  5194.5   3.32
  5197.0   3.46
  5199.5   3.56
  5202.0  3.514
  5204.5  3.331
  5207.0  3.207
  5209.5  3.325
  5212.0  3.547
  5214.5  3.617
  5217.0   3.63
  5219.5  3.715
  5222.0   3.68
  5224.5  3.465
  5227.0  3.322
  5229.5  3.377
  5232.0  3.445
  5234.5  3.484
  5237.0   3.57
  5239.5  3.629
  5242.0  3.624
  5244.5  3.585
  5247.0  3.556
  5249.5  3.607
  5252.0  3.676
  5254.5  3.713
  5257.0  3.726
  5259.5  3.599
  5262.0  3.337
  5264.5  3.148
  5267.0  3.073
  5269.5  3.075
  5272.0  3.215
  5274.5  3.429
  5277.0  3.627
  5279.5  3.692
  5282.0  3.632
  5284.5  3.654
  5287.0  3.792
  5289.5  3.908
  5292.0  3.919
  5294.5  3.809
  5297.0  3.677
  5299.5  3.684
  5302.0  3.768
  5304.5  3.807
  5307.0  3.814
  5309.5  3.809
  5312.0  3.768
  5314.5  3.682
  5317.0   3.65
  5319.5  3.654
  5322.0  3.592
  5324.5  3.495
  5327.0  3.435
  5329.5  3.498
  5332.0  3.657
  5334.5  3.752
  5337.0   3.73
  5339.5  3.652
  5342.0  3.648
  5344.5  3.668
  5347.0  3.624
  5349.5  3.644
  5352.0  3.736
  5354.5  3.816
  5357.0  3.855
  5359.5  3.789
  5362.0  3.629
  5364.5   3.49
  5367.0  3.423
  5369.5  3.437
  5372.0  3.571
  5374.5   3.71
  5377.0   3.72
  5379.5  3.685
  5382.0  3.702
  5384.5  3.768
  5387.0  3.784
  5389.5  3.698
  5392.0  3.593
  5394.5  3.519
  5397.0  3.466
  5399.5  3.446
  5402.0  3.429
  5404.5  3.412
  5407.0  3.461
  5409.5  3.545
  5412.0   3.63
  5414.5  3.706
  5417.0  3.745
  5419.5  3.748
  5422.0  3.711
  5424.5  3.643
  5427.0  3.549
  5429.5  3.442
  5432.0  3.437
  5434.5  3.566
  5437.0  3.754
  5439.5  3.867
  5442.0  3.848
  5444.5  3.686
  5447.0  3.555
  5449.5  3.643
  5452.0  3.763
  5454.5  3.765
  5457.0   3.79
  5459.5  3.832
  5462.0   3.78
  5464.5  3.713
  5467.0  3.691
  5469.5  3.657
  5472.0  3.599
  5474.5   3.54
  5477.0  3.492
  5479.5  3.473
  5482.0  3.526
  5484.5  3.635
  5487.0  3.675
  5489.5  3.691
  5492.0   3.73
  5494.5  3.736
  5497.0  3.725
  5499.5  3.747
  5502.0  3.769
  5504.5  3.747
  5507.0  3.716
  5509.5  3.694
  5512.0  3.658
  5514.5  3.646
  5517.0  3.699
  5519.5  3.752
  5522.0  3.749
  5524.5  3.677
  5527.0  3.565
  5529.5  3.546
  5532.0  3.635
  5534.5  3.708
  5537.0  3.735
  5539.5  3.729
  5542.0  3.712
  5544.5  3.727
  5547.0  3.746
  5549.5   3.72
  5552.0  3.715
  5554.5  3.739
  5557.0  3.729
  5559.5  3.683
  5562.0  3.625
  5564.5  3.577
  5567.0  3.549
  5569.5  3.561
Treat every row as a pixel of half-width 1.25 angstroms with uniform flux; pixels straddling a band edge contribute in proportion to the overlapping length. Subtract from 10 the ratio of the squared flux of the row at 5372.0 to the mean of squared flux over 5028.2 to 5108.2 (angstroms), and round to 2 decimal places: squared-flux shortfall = 9.03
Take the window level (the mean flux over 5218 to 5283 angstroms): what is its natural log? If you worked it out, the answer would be 1.25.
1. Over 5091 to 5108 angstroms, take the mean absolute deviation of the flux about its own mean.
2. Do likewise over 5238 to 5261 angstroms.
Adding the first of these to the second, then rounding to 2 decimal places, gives 0.11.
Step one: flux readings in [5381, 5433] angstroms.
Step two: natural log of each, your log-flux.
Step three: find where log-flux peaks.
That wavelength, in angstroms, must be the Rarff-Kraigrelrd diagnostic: 5387.0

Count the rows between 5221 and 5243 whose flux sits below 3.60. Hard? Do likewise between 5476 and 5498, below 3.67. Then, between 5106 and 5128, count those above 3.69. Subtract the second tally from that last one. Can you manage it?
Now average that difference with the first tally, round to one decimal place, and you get 2.5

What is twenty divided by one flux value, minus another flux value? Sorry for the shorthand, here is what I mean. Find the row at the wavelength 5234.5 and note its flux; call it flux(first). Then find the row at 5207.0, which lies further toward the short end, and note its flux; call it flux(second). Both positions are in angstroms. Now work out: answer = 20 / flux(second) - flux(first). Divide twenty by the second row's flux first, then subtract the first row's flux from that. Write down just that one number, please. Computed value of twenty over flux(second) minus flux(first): 2.75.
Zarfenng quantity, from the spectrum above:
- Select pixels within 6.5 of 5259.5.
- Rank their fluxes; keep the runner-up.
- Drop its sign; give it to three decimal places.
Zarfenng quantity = 3.713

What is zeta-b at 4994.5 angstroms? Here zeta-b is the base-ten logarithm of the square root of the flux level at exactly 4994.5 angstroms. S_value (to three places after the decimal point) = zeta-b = 0.282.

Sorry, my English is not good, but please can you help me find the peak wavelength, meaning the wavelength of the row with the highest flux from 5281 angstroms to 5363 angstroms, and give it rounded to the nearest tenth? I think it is 5292.0 angstroms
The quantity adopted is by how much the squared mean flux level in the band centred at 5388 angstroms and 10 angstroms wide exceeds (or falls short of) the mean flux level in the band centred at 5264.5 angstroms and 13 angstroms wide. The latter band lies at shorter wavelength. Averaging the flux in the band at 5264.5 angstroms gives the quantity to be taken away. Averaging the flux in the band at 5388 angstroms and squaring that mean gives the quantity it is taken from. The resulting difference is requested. 10.5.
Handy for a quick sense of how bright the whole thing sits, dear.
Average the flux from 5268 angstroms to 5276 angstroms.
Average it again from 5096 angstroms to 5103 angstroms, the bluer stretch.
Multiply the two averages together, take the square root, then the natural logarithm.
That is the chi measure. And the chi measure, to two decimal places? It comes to 1.22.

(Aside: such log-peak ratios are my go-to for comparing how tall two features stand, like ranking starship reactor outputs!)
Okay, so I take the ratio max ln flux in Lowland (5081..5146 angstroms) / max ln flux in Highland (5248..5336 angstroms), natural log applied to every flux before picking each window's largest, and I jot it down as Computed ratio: 0.97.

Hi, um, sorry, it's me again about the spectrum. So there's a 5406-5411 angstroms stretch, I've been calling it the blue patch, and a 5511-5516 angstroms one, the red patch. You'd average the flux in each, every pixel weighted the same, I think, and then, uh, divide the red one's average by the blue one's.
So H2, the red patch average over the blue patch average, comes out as 1.04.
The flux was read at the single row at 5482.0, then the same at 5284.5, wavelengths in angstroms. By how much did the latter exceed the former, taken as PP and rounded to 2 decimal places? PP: 0.13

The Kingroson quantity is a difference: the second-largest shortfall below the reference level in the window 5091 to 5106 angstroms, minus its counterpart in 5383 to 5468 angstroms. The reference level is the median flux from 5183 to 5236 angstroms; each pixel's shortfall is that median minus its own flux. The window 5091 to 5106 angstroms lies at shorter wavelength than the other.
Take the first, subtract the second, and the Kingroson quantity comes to -0.14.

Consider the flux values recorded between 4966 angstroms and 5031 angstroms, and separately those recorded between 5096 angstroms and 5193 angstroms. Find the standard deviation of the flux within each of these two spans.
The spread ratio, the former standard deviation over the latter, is 0.3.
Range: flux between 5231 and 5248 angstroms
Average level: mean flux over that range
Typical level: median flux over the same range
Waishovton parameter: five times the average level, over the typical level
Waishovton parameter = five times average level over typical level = 4.98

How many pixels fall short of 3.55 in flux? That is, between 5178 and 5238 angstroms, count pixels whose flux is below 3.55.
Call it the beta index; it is 18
